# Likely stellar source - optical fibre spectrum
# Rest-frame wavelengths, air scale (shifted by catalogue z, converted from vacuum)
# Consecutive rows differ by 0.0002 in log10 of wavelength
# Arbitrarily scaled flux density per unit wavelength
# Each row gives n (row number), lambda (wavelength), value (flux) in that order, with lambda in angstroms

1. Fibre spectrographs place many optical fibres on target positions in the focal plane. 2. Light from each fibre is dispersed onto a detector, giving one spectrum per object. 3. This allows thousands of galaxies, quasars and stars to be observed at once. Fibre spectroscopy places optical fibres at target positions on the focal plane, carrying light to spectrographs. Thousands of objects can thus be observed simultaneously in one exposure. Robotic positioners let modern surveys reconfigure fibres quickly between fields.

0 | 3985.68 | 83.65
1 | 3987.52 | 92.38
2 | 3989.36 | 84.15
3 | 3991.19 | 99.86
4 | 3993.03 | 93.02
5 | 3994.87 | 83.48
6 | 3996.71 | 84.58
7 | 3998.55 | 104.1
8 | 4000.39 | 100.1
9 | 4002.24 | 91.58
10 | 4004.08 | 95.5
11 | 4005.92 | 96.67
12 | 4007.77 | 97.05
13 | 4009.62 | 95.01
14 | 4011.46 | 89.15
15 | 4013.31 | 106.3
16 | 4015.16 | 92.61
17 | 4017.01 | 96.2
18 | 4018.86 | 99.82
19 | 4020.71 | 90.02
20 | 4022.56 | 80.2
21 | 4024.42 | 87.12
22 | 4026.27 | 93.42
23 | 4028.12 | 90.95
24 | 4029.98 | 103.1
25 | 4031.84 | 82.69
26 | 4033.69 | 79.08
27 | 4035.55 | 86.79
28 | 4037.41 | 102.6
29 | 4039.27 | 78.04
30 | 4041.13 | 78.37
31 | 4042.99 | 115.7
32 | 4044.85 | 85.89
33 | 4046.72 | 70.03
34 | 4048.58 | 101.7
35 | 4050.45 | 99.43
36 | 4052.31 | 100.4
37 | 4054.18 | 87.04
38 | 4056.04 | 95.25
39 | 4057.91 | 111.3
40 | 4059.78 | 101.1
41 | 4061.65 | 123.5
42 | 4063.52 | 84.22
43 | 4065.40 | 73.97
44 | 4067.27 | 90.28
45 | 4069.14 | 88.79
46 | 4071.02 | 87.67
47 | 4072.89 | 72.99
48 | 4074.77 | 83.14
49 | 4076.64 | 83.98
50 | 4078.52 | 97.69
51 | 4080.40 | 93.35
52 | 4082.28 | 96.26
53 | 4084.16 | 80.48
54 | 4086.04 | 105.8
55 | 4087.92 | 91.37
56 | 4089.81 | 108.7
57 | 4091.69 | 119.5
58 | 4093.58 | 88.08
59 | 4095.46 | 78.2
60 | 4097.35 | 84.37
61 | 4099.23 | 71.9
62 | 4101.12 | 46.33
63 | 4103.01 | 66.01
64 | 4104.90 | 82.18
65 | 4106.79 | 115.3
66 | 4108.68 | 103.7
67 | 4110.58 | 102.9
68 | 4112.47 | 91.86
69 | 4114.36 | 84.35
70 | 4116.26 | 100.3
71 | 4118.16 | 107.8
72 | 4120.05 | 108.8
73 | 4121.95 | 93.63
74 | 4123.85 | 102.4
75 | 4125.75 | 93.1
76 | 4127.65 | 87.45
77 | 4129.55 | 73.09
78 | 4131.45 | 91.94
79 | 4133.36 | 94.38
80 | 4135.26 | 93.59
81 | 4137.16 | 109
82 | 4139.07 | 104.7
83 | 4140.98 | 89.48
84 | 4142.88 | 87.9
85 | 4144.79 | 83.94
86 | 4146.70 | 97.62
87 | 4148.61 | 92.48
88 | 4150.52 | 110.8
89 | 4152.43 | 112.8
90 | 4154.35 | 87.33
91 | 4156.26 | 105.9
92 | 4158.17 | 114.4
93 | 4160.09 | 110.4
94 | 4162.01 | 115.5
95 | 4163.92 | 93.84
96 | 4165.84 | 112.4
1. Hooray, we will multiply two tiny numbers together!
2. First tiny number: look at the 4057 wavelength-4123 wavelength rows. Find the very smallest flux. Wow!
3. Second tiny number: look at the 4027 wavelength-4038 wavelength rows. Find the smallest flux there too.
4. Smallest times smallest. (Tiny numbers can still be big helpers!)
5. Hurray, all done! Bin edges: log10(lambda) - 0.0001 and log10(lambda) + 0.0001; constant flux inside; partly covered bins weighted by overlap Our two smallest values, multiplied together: 3664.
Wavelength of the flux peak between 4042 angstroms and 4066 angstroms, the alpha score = 4061.65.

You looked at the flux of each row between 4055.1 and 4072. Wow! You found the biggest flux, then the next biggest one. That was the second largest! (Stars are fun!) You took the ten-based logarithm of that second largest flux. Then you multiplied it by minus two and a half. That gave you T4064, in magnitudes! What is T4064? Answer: -5.12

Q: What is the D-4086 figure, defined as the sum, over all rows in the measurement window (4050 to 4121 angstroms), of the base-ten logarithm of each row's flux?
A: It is 74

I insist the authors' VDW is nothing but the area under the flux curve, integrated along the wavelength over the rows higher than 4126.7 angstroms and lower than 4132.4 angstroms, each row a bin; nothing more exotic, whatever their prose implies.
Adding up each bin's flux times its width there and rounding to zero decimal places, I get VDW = 480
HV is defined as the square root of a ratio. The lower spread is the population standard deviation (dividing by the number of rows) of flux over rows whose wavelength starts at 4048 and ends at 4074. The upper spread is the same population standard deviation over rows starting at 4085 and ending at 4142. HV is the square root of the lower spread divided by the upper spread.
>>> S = 0.92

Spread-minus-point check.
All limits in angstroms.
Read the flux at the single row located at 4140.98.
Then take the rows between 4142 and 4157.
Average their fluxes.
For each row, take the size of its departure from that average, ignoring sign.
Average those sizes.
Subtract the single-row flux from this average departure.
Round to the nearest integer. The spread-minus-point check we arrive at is -80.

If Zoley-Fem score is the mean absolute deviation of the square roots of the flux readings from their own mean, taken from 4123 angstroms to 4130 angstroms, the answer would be 0.47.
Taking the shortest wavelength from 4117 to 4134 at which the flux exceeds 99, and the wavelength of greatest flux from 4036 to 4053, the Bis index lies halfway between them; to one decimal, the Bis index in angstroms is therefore 4080.6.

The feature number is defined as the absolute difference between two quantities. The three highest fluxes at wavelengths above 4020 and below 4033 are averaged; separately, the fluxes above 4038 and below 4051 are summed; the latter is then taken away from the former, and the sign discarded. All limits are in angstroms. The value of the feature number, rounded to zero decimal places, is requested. 533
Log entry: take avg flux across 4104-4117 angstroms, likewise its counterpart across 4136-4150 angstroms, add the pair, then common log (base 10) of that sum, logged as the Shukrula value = 2.28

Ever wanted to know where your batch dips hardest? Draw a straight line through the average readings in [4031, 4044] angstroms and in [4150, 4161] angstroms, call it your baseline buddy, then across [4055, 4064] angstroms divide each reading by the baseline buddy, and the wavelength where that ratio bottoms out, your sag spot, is 4063.52 angstroms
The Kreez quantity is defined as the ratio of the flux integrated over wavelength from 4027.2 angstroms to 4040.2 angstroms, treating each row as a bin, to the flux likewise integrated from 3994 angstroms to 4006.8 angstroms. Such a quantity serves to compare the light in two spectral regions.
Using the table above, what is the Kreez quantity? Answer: 0.96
